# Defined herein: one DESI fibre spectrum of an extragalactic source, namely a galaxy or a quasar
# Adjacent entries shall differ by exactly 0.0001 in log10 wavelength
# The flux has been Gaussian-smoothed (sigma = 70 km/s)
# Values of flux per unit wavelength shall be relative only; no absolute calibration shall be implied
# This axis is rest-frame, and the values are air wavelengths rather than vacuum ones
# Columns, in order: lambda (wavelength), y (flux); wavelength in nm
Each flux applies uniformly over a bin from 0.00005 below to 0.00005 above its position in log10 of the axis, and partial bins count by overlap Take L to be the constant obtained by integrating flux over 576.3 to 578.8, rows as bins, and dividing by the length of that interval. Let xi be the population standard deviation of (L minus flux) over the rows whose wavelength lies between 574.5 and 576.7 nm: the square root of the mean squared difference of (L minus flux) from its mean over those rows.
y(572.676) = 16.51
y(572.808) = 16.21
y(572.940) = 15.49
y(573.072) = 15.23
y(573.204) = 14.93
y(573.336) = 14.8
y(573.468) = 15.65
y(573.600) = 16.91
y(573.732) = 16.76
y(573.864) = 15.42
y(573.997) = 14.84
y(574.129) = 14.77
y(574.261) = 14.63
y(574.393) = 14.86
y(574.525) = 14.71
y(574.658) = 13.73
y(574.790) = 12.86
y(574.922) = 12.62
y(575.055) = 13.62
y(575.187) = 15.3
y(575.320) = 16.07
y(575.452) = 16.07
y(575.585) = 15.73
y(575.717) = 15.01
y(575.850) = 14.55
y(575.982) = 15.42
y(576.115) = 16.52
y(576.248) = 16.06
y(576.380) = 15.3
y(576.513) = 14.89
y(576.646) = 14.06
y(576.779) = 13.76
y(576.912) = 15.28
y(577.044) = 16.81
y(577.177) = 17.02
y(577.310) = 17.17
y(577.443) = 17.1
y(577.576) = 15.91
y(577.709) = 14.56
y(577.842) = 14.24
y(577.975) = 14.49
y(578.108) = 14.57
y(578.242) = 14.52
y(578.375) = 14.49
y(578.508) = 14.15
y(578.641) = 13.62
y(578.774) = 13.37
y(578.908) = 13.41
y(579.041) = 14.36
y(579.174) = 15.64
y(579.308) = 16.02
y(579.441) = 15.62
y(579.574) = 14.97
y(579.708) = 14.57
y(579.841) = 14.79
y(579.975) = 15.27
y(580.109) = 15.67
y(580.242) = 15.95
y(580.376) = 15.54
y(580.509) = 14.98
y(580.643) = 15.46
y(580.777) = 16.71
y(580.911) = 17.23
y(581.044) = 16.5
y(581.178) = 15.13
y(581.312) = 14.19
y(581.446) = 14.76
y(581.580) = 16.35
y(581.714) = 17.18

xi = 1.12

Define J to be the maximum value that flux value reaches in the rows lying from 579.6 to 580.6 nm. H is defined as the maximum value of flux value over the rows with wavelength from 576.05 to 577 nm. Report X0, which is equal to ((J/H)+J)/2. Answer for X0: 8.5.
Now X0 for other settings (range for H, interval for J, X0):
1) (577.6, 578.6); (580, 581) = 9.2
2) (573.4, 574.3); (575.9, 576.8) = 8.7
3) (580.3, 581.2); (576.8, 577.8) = 9.1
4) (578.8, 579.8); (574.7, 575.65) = 8.5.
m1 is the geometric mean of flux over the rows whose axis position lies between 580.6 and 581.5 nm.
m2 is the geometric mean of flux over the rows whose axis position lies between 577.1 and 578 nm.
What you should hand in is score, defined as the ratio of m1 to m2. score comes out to 1.00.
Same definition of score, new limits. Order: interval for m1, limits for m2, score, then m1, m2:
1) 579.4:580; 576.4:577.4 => 0.97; 15.0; 15.5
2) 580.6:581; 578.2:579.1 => 1.18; 16.4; 14.0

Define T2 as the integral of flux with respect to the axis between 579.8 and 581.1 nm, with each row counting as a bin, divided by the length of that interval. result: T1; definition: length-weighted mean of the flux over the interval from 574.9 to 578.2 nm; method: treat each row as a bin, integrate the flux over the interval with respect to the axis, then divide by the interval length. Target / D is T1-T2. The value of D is -0.5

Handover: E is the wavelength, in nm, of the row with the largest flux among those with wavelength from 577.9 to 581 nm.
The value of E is 580.911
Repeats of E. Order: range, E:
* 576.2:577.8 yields 577.310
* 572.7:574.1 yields 573.600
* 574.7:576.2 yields 576.115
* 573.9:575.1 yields 574.393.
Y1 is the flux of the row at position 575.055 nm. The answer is 13.62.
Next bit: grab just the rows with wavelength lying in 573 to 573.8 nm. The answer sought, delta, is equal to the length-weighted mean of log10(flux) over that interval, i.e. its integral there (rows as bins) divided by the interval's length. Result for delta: 1.20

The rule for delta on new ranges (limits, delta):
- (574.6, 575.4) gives 1.15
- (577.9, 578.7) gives 1.16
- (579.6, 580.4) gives 1.18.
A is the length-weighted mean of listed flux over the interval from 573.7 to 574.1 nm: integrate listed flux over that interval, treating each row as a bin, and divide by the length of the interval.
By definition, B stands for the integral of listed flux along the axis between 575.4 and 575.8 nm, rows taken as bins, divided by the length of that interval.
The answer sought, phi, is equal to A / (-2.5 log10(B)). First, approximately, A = 15.5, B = 15.5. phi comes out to -5.2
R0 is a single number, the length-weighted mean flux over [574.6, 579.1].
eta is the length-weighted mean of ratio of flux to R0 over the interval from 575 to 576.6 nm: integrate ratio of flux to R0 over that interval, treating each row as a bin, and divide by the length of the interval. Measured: 1.03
